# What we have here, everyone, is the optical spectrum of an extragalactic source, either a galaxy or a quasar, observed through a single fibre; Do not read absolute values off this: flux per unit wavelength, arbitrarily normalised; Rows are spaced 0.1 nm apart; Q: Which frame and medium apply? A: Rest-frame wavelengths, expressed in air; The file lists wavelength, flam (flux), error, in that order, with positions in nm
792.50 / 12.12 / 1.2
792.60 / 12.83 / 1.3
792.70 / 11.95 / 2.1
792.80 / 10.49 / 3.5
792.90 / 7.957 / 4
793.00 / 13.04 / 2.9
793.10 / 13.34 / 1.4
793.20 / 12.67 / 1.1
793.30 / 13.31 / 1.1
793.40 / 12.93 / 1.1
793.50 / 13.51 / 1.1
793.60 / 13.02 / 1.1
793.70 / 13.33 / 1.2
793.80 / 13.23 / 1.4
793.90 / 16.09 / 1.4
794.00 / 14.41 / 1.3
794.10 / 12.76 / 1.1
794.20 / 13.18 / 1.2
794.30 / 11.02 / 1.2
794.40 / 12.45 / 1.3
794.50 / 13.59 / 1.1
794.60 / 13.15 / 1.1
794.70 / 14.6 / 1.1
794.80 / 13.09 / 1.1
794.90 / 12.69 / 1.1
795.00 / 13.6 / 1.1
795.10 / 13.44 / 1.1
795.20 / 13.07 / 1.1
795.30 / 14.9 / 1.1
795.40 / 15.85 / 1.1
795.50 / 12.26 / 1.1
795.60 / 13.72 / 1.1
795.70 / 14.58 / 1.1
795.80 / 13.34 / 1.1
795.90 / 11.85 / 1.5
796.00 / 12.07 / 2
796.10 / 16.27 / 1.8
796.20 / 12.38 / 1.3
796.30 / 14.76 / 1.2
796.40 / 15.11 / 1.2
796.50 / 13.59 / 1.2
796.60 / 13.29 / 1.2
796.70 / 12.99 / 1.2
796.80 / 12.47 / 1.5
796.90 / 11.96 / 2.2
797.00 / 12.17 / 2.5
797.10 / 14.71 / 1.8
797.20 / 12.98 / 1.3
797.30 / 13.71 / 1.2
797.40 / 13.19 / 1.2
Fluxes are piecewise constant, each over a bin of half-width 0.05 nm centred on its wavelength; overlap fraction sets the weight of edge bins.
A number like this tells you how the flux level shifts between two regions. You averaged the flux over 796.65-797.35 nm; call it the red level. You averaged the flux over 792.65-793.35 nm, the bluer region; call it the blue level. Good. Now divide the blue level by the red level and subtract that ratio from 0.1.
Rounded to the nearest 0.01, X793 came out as -0.81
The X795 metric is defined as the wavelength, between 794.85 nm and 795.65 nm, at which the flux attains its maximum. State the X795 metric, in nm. 795.40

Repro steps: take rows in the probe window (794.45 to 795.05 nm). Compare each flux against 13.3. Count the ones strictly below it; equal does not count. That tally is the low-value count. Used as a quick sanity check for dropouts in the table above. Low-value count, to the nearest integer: 3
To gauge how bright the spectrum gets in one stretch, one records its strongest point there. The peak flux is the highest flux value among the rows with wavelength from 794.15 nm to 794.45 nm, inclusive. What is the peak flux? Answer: 13.18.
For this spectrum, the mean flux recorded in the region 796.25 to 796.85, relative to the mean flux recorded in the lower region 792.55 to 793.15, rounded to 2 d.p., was 1.18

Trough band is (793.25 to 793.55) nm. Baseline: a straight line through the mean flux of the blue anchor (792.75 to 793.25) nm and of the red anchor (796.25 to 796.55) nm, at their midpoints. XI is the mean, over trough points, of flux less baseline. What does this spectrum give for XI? 1.4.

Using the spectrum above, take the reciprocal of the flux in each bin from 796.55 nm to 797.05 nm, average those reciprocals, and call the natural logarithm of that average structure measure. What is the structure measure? -2.53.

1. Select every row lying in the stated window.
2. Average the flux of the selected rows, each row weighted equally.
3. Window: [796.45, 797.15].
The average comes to 13.0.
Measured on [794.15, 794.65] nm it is 12.7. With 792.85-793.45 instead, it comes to 12.2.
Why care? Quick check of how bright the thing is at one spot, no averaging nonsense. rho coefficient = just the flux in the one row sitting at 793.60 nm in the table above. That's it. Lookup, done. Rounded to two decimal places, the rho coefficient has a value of 13.02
